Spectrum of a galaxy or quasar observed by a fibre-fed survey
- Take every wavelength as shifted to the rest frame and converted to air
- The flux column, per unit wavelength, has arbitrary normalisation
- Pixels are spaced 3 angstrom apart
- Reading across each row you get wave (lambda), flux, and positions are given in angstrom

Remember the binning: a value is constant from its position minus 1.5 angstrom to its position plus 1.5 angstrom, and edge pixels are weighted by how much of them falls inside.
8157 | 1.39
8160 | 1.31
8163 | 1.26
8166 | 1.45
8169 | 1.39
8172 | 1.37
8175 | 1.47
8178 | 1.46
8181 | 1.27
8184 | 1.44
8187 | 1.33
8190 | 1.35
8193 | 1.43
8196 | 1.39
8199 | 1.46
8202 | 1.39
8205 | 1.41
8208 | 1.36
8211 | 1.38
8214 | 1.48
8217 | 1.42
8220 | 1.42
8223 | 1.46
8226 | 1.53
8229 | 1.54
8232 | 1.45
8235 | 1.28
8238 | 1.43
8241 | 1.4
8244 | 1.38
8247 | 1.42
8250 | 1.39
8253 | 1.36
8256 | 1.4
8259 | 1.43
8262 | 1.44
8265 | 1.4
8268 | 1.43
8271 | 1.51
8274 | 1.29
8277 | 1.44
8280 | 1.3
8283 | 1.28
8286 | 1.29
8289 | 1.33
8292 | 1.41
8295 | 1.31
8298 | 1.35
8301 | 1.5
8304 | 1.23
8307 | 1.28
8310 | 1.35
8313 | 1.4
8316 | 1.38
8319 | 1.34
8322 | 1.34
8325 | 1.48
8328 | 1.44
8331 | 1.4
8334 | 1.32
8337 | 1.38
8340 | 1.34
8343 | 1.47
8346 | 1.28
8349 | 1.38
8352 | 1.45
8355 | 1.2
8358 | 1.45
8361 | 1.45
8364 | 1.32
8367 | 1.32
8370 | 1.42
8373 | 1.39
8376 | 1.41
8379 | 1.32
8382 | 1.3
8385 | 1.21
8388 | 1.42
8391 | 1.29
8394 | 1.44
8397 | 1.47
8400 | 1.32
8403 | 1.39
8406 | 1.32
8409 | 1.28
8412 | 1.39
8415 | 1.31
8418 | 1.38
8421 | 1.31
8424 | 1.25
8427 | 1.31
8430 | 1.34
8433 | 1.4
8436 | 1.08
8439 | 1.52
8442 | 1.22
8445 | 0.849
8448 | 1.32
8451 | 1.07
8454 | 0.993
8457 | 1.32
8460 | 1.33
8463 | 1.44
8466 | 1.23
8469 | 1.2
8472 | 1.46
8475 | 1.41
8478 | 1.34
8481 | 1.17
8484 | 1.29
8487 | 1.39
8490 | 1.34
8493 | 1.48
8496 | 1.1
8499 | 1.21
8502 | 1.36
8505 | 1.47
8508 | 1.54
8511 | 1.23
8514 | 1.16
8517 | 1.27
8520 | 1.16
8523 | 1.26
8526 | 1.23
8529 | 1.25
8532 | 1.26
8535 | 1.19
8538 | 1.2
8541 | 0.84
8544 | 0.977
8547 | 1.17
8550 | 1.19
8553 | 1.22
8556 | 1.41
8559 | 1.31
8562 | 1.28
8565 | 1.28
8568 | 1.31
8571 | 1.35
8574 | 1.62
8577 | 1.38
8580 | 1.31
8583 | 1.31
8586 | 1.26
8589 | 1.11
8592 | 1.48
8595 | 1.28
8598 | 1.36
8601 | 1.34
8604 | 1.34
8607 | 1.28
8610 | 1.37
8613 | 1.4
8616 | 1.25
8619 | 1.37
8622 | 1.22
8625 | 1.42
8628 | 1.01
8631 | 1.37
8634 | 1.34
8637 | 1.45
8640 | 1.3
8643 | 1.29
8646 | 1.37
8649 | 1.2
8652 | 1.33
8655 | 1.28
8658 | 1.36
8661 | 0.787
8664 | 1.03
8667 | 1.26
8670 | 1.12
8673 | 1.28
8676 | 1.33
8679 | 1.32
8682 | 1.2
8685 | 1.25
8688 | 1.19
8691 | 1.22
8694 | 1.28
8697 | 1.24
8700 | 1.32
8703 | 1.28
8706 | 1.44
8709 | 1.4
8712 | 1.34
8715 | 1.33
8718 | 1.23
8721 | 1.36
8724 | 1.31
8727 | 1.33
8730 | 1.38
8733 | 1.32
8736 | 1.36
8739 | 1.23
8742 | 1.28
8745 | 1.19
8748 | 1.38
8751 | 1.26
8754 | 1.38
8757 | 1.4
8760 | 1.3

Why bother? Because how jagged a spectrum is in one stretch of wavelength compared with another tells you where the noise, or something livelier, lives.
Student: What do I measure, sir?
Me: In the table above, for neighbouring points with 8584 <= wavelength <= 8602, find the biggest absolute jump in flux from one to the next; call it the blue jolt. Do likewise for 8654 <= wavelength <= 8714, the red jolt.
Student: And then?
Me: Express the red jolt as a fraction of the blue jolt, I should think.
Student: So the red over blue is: 1.5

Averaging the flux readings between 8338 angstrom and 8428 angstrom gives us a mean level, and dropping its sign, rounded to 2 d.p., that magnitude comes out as 1.35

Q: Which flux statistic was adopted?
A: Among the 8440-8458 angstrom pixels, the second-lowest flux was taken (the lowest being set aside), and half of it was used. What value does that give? 0.50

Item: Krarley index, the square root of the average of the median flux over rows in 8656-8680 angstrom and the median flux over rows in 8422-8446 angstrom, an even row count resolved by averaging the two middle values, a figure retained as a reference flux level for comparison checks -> 1.13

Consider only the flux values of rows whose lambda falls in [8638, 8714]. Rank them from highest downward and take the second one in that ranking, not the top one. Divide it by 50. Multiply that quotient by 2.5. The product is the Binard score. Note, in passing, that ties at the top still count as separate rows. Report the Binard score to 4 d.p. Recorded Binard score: 0.0700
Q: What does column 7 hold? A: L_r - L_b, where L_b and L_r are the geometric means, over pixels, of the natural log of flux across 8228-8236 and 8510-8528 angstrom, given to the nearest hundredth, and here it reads -0.15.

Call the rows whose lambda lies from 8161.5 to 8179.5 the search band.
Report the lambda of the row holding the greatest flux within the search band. 8175 angstrom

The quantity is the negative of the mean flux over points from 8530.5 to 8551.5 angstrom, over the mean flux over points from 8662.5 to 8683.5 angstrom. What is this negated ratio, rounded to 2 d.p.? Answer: -0.92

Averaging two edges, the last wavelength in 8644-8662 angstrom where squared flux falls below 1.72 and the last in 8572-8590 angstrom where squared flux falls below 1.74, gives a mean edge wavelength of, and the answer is 8625.0 angstrom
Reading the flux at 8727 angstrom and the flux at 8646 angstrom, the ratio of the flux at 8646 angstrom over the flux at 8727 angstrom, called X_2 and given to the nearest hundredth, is 1.03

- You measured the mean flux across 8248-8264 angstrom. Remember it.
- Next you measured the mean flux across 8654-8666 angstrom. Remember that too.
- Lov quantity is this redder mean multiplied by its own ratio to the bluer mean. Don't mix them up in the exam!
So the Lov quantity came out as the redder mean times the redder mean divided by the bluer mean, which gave 0.88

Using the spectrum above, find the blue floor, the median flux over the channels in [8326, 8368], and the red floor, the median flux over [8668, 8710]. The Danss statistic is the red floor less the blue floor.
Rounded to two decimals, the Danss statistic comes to -0.10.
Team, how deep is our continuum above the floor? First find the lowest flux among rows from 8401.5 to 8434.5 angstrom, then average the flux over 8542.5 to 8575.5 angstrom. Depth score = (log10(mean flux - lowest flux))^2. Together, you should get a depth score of 2.2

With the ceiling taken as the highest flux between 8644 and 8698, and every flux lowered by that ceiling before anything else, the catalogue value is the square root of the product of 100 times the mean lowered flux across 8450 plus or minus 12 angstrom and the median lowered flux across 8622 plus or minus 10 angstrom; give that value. 0.00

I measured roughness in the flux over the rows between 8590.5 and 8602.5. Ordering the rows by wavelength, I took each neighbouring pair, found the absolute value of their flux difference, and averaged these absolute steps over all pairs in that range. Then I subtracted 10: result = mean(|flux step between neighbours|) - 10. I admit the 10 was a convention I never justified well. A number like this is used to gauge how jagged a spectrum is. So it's -9.90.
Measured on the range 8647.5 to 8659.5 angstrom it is -9.91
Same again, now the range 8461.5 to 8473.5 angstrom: -9.83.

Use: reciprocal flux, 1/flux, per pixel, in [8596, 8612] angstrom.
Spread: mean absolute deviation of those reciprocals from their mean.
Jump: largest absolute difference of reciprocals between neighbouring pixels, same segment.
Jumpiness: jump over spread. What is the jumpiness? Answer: 3.8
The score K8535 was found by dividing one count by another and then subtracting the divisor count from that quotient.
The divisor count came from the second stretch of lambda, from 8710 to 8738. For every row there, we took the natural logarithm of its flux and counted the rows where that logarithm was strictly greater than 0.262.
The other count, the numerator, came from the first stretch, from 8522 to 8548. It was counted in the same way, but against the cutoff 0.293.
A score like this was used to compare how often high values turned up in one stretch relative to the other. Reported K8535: -8.0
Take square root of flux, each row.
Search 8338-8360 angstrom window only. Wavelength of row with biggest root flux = 8343 angstrom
